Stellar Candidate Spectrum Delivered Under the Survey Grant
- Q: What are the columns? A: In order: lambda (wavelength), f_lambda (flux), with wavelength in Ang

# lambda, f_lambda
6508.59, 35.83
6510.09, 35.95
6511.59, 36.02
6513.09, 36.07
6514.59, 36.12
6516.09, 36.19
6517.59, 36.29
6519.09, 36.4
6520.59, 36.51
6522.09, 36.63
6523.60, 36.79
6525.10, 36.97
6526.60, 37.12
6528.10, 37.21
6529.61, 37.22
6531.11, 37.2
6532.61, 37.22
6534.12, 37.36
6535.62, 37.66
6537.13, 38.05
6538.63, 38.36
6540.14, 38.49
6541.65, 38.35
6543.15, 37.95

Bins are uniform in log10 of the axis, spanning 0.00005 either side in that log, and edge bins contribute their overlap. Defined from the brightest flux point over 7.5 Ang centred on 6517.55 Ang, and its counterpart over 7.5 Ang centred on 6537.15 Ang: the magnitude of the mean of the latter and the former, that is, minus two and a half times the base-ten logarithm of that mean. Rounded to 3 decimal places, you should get -3.935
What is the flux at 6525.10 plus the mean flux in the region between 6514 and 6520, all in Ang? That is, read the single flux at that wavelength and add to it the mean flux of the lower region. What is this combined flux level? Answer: 73.2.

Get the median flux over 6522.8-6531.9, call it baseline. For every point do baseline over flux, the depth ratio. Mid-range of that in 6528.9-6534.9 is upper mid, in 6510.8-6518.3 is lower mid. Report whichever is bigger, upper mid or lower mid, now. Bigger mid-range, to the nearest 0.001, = 1.028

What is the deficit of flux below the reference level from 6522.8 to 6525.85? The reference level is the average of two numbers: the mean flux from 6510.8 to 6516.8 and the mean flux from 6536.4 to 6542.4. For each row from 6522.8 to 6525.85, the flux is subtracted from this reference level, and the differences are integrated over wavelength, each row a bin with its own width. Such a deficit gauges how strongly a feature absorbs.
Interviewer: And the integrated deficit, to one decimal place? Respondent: 1.0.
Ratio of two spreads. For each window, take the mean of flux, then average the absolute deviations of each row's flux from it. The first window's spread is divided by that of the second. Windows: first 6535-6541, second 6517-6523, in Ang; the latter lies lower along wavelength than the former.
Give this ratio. 2.5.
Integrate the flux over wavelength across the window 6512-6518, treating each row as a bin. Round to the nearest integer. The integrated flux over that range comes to 217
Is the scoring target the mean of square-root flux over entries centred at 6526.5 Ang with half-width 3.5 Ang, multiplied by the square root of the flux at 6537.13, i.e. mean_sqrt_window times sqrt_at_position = 37.6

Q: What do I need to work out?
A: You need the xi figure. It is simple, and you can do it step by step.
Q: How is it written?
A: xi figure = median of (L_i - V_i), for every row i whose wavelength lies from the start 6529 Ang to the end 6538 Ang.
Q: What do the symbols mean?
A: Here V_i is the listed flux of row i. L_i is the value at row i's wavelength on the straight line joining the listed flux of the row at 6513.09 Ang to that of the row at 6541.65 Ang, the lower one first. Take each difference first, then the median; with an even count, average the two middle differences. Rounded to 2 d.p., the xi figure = 0.26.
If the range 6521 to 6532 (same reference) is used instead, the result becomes 0.12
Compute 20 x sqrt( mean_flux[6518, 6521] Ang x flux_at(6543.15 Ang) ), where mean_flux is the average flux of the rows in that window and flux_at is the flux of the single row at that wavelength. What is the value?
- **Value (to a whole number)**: 744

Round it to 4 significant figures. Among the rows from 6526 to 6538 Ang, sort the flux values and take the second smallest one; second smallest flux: 37.20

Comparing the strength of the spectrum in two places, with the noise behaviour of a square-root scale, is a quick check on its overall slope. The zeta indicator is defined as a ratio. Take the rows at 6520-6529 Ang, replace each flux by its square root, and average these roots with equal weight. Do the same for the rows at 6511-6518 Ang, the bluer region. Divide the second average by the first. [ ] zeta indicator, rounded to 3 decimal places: 0.990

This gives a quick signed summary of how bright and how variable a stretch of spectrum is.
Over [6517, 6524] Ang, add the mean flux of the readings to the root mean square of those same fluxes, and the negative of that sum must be -73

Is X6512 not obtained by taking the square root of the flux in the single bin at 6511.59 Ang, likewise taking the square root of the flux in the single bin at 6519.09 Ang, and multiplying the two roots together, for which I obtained 36.2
